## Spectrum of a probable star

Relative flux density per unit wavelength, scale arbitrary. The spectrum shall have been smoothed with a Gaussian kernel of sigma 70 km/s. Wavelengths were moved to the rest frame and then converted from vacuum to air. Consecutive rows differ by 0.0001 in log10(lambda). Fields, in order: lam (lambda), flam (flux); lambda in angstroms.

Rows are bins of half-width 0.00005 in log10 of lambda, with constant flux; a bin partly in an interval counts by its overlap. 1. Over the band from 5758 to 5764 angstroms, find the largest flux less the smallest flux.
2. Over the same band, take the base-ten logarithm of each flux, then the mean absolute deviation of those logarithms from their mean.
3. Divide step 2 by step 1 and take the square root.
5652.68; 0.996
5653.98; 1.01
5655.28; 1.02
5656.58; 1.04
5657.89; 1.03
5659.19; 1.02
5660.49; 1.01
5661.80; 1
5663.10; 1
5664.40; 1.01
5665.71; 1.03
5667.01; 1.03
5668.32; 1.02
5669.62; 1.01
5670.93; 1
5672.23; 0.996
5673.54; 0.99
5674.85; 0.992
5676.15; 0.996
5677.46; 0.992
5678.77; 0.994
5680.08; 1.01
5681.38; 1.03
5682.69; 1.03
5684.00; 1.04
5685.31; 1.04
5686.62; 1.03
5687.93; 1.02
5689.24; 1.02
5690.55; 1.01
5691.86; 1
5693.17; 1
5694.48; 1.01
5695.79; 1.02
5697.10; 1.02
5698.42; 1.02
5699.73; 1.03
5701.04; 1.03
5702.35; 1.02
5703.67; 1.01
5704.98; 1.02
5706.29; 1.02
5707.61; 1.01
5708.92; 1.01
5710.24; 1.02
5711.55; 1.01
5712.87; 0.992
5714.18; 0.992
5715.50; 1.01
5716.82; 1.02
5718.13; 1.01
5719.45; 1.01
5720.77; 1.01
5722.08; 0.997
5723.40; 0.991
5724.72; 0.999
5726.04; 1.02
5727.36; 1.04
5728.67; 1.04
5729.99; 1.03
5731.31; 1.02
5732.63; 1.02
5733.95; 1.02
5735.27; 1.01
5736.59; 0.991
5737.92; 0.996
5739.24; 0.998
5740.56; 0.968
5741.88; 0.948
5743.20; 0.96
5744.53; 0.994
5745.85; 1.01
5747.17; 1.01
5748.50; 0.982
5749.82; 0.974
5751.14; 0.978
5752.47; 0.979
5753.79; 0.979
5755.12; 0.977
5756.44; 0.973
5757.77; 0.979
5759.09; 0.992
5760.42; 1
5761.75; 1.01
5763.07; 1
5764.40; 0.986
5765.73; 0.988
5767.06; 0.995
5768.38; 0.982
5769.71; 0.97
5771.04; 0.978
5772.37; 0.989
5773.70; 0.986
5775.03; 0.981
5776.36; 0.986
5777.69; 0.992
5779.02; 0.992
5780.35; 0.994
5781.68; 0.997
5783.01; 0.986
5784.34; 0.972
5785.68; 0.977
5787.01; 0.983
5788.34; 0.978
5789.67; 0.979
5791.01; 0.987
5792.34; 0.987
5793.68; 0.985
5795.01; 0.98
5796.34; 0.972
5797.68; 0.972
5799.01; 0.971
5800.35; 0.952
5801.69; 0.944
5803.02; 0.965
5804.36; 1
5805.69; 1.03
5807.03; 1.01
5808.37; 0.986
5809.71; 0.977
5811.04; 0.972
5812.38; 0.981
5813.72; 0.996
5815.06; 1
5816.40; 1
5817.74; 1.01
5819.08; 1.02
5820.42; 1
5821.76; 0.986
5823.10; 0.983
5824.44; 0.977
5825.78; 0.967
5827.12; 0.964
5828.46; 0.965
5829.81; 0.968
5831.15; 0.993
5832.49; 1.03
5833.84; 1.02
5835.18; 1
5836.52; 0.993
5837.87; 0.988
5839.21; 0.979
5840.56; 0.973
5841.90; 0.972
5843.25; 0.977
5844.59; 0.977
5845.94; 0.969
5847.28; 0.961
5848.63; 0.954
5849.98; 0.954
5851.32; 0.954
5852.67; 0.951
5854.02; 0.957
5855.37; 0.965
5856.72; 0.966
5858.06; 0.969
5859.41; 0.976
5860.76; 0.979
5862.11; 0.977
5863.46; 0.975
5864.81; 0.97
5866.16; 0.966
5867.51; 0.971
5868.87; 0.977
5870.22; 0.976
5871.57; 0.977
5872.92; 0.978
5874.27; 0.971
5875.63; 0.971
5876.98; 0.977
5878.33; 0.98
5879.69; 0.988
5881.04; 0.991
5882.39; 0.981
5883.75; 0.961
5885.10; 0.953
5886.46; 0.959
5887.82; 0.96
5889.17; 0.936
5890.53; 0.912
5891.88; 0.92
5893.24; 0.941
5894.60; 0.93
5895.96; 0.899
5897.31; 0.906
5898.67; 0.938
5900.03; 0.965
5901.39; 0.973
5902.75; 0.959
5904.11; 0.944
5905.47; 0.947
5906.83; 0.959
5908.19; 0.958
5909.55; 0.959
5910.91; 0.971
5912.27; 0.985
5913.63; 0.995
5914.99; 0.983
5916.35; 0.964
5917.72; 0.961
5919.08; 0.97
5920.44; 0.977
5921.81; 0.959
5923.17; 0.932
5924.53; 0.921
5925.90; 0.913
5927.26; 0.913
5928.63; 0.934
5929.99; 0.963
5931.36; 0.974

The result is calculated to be 0.338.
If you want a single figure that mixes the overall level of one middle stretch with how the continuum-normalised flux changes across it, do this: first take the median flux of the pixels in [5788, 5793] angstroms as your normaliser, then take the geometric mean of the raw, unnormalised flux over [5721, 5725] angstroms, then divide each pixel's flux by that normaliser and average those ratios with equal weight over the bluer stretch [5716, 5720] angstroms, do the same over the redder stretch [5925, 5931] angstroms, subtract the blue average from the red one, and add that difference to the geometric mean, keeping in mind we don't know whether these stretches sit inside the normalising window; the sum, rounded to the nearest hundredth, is 0.91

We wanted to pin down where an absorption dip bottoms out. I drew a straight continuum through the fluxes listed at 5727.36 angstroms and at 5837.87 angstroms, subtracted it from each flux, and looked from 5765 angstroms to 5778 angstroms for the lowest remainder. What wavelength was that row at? 5769.71 angstroms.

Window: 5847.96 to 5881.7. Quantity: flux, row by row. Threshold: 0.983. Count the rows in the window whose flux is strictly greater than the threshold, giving 2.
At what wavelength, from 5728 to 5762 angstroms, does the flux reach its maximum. 5728.67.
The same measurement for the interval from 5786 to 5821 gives 5805.69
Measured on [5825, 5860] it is 5832.49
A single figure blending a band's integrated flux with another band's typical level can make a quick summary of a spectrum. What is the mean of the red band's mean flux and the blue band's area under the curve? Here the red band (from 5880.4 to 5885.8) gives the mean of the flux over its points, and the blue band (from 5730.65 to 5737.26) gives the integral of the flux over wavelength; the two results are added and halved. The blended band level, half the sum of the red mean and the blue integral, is 3.8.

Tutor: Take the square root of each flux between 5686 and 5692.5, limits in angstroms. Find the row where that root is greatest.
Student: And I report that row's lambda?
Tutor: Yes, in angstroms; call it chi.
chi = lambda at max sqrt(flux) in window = 5686.62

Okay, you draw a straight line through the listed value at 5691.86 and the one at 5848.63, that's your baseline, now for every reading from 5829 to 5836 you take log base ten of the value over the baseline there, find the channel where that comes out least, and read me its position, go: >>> 5829.81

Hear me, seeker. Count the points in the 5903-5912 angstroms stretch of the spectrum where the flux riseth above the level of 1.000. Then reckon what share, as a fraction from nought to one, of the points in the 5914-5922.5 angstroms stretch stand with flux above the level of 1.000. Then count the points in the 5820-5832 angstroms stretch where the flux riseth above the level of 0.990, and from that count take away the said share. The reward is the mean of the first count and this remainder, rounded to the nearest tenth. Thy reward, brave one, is 1.0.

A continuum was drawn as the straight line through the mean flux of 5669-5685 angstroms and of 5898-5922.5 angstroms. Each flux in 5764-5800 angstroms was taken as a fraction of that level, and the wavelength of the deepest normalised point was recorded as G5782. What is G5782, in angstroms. 5769.71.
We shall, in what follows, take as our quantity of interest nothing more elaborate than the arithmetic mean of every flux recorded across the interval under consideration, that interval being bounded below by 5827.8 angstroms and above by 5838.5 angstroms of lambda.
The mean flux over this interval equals 0.99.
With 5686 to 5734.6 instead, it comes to 1.01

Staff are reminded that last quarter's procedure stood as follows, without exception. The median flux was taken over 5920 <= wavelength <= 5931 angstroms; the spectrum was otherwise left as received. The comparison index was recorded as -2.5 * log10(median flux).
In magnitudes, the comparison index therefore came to 0.075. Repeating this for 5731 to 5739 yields -0.016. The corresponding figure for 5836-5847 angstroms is 0.025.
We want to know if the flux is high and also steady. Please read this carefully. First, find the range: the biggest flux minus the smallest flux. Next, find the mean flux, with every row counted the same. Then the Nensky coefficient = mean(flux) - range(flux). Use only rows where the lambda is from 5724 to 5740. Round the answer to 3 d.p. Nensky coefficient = 0.966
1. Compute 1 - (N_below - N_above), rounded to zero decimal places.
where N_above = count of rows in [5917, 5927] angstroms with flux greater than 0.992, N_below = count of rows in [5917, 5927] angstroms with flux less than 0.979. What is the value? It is -6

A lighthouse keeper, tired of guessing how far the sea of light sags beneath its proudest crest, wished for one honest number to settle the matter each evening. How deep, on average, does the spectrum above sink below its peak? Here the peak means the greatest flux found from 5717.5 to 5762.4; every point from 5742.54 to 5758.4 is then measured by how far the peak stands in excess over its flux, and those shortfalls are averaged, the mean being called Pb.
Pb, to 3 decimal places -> 0.057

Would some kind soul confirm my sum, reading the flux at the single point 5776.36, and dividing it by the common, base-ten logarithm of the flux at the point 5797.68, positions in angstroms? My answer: -80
